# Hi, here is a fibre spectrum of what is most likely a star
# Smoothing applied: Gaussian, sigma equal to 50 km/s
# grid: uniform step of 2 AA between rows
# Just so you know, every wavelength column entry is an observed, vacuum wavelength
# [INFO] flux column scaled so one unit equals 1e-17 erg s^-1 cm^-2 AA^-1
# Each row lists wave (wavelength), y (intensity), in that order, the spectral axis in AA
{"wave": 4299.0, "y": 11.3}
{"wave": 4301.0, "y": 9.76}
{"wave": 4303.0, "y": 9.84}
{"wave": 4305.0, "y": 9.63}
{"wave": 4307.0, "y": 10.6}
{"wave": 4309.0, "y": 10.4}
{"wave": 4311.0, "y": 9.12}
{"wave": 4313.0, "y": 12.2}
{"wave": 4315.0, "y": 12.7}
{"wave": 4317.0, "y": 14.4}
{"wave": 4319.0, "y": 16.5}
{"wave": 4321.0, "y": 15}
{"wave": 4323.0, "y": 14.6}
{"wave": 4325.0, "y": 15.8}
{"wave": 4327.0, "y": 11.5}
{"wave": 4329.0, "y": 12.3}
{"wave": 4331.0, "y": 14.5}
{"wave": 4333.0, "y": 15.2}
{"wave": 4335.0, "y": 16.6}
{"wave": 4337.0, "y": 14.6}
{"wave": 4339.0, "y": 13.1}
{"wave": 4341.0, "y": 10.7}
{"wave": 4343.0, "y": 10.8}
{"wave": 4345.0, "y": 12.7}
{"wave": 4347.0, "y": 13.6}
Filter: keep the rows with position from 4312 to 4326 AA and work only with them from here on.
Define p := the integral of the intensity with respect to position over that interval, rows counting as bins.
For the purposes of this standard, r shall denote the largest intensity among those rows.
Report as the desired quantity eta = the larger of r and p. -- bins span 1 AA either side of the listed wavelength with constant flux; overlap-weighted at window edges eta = 202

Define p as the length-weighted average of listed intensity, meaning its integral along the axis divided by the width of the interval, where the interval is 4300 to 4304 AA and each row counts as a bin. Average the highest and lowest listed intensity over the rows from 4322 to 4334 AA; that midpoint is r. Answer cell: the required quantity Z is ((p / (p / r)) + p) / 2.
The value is 11.7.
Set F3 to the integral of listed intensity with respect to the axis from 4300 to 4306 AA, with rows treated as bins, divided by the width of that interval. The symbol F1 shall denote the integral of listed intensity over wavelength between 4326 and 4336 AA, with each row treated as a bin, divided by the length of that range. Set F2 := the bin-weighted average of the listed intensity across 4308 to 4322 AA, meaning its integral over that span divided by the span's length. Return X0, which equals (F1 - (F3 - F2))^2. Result 295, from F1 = 14.0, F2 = 12.9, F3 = 9.7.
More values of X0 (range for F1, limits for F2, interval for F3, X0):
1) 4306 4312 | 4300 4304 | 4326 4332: 50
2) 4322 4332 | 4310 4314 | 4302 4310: 204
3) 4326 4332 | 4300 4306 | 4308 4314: 142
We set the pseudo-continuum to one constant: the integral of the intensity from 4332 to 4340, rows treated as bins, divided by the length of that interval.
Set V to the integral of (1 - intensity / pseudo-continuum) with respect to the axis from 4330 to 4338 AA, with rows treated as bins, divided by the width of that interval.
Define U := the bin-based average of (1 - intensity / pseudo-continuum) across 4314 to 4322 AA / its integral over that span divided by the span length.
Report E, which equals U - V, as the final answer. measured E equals 0.039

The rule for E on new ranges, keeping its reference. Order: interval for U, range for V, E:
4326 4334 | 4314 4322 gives 0.086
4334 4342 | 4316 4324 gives 0.092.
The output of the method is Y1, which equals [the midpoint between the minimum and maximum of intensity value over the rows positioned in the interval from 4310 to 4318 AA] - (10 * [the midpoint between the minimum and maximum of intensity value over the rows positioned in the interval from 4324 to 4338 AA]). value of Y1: -129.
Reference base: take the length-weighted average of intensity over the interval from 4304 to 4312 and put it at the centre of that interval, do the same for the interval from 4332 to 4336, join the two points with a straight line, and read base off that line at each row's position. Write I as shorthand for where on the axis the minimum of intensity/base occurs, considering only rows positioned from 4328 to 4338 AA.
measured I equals 4329.0 AA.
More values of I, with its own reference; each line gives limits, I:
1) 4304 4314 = 4311.0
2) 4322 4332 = 4327.0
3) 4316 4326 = 4323.0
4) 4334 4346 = 4343.0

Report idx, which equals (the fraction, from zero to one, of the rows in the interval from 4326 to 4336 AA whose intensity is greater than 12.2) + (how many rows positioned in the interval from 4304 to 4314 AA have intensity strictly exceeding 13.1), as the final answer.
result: 0.8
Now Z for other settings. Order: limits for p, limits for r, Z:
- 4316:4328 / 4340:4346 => 13.2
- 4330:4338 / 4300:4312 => 12.5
